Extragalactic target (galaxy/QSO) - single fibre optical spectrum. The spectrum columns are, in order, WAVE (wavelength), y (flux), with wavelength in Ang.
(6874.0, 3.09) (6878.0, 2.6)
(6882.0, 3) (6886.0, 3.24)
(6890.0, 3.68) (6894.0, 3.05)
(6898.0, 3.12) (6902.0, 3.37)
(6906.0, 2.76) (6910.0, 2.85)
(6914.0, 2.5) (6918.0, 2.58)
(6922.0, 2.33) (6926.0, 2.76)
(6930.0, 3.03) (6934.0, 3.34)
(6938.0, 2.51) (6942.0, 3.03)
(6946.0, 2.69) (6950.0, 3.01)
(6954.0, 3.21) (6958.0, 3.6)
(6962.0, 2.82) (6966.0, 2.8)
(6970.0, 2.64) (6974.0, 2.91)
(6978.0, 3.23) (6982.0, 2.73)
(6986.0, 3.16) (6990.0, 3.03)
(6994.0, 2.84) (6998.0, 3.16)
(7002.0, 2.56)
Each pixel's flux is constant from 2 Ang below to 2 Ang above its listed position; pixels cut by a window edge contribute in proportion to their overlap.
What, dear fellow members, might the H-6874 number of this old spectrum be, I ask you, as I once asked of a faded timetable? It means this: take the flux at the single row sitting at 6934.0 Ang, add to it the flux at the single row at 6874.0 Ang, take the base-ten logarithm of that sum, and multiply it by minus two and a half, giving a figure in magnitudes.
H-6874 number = -2.02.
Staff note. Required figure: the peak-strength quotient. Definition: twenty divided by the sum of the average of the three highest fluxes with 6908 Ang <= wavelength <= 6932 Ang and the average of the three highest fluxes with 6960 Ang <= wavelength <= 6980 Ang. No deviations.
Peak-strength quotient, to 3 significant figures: 3.41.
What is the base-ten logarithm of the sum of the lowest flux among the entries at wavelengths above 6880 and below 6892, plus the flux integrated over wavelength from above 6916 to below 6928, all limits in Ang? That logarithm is 1.53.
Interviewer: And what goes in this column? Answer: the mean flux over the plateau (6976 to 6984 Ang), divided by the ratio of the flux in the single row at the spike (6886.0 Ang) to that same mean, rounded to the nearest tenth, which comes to 2.7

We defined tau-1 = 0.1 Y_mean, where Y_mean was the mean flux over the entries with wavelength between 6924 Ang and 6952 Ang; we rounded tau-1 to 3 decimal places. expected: 0.291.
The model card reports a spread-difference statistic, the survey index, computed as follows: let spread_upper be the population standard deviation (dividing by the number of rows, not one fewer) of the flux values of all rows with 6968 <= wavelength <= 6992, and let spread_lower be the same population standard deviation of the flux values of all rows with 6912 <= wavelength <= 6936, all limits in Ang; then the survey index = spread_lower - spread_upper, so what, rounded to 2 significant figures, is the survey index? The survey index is 0.13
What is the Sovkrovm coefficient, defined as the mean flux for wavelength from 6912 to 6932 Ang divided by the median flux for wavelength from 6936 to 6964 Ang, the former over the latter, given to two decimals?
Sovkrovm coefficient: 0.88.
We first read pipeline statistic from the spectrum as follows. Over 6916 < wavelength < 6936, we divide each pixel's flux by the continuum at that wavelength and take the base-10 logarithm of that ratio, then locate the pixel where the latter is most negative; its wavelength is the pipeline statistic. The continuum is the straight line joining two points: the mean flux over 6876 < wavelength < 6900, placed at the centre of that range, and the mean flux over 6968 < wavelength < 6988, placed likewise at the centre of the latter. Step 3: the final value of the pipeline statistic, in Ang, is 6922.0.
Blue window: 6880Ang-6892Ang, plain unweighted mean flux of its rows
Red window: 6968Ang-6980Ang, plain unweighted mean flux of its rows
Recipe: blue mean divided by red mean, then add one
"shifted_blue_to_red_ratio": 2.13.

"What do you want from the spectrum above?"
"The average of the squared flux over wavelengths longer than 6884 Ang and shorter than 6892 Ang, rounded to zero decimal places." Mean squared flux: 12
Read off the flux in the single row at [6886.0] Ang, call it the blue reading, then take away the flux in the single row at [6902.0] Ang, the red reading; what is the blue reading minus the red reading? -0.1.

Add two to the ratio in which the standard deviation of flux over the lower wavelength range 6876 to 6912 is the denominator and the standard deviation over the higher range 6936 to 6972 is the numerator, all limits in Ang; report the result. 3.02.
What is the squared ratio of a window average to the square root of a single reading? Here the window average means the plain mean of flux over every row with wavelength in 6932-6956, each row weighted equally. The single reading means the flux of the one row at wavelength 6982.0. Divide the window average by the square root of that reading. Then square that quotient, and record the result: 3.2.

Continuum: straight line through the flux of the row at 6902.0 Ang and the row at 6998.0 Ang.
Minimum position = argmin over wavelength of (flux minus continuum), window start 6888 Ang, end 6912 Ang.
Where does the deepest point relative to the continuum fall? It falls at 6906.0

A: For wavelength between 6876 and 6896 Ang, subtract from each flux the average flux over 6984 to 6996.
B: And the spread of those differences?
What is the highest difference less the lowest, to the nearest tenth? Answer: 1.1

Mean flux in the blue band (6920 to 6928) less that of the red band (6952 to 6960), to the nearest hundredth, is -0.86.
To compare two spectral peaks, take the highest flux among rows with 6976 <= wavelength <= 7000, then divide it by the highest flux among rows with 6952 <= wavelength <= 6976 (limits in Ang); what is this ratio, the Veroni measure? 0.90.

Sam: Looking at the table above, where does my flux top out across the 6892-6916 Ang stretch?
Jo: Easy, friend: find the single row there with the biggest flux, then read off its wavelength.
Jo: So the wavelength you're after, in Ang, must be 6902.0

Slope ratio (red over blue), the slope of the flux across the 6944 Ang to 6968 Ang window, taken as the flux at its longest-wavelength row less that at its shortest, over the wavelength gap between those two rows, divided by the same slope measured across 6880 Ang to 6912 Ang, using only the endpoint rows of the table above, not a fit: -1.03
